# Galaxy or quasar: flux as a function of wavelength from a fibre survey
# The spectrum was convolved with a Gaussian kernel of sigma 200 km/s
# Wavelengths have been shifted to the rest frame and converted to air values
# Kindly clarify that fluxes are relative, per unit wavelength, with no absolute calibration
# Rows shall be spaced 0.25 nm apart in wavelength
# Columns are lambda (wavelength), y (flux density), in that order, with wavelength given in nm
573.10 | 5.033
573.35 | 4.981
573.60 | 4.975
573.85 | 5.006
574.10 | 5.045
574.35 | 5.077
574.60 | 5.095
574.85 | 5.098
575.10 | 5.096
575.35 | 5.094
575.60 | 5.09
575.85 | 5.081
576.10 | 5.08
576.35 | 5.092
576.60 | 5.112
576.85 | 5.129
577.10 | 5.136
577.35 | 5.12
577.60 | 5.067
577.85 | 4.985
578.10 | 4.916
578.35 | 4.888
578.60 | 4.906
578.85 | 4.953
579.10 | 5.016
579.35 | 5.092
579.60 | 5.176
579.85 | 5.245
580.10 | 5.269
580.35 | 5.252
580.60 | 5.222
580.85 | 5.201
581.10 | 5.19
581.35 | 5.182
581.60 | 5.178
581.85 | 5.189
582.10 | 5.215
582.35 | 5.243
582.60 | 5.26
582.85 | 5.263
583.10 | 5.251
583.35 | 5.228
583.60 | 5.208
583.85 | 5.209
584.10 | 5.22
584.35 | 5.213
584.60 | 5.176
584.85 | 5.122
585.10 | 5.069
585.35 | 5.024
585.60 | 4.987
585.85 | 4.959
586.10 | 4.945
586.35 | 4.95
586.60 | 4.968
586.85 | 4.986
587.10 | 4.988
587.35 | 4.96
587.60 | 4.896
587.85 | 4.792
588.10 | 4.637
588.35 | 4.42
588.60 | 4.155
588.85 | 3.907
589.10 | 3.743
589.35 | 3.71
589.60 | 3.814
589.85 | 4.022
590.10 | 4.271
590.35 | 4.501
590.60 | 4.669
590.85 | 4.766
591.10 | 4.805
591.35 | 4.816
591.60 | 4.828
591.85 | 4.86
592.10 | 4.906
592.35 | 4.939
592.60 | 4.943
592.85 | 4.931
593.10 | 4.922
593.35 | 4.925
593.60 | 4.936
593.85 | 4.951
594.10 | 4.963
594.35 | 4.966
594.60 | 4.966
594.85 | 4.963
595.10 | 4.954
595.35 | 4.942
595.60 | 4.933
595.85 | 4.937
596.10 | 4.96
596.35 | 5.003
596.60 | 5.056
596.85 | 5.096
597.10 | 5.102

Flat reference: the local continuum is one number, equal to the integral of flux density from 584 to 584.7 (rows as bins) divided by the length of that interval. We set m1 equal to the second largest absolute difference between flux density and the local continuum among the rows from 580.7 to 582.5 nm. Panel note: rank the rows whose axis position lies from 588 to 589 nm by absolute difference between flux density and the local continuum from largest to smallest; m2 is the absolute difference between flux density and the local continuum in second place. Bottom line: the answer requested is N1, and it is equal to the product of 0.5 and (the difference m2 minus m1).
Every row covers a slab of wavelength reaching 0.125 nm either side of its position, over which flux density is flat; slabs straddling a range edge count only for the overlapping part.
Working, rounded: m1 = 0.03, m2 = 1.05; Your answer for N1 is 0.51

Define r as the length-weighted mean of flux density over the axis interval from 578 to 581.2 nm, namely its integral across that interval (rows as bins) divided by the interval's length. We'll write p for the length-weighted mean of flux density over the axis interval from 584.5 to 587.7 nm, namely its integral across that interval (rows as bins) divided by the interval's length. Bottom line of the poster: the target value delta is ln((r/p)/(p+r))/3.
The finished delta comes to -0.764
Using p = 5.00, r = 5.10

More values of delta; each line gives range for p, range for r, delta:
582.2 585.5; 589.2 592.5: -0.803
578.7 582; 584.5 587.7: -0.784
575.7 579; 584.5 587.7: -0.771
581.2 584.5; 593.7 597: -0.790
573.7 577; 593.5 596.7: -0.777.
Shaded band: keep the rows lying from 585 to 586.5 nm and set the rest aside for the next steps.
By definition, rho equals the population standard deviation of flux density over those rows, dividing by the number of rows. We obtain 0.04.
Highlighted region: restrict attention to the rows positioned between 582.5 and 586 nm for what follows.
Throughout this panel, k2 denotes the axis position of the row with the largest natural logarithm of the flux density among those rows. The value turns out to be 582.85 nm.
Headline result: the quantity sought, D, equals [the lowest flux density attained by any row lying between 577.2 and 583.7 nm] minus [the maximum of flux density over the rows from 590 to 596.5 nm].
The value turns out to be -0.1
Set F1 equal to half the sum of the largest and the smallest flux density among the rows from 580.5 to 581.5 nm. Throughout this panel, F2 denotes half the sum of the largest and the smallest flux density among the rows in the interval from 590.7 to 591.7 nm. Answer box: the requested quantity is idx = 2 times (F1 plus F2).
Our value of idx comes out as 20.0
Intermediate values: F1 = 5.20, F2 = 4.80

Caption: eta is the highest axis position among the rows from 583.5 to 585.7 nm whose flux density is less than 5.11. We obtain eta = 585.60 nm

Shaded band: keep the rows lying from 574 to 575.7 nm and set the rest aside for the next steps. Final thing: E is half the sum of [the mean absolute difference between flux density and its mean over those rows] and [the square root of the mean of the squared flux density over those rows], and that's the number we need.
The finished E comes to 2.55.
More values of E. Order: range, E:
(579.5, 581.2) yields 2.63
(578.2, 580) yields 2.58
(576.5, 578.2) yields 2.57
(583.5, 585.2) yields 2.61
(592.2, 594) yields 2.47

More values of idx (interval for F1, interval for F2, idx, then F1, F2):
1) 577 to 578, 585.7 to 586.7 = 20.0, 5.06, 4.96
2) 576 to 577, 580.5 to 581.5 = 20.6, 5.10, 5.20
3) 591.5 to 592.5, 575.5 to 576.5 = 19.9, 4.88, 5.09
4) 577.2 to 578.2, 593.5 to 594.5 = 19.9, 5.02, 4.95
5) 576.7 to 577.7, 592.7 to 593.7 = 20.1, 5.10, 4.93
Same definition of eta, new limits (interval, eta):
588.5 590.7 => 590.60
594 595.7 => 595.60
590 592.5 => 592.35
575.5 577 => 576.35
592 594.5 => 594.35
